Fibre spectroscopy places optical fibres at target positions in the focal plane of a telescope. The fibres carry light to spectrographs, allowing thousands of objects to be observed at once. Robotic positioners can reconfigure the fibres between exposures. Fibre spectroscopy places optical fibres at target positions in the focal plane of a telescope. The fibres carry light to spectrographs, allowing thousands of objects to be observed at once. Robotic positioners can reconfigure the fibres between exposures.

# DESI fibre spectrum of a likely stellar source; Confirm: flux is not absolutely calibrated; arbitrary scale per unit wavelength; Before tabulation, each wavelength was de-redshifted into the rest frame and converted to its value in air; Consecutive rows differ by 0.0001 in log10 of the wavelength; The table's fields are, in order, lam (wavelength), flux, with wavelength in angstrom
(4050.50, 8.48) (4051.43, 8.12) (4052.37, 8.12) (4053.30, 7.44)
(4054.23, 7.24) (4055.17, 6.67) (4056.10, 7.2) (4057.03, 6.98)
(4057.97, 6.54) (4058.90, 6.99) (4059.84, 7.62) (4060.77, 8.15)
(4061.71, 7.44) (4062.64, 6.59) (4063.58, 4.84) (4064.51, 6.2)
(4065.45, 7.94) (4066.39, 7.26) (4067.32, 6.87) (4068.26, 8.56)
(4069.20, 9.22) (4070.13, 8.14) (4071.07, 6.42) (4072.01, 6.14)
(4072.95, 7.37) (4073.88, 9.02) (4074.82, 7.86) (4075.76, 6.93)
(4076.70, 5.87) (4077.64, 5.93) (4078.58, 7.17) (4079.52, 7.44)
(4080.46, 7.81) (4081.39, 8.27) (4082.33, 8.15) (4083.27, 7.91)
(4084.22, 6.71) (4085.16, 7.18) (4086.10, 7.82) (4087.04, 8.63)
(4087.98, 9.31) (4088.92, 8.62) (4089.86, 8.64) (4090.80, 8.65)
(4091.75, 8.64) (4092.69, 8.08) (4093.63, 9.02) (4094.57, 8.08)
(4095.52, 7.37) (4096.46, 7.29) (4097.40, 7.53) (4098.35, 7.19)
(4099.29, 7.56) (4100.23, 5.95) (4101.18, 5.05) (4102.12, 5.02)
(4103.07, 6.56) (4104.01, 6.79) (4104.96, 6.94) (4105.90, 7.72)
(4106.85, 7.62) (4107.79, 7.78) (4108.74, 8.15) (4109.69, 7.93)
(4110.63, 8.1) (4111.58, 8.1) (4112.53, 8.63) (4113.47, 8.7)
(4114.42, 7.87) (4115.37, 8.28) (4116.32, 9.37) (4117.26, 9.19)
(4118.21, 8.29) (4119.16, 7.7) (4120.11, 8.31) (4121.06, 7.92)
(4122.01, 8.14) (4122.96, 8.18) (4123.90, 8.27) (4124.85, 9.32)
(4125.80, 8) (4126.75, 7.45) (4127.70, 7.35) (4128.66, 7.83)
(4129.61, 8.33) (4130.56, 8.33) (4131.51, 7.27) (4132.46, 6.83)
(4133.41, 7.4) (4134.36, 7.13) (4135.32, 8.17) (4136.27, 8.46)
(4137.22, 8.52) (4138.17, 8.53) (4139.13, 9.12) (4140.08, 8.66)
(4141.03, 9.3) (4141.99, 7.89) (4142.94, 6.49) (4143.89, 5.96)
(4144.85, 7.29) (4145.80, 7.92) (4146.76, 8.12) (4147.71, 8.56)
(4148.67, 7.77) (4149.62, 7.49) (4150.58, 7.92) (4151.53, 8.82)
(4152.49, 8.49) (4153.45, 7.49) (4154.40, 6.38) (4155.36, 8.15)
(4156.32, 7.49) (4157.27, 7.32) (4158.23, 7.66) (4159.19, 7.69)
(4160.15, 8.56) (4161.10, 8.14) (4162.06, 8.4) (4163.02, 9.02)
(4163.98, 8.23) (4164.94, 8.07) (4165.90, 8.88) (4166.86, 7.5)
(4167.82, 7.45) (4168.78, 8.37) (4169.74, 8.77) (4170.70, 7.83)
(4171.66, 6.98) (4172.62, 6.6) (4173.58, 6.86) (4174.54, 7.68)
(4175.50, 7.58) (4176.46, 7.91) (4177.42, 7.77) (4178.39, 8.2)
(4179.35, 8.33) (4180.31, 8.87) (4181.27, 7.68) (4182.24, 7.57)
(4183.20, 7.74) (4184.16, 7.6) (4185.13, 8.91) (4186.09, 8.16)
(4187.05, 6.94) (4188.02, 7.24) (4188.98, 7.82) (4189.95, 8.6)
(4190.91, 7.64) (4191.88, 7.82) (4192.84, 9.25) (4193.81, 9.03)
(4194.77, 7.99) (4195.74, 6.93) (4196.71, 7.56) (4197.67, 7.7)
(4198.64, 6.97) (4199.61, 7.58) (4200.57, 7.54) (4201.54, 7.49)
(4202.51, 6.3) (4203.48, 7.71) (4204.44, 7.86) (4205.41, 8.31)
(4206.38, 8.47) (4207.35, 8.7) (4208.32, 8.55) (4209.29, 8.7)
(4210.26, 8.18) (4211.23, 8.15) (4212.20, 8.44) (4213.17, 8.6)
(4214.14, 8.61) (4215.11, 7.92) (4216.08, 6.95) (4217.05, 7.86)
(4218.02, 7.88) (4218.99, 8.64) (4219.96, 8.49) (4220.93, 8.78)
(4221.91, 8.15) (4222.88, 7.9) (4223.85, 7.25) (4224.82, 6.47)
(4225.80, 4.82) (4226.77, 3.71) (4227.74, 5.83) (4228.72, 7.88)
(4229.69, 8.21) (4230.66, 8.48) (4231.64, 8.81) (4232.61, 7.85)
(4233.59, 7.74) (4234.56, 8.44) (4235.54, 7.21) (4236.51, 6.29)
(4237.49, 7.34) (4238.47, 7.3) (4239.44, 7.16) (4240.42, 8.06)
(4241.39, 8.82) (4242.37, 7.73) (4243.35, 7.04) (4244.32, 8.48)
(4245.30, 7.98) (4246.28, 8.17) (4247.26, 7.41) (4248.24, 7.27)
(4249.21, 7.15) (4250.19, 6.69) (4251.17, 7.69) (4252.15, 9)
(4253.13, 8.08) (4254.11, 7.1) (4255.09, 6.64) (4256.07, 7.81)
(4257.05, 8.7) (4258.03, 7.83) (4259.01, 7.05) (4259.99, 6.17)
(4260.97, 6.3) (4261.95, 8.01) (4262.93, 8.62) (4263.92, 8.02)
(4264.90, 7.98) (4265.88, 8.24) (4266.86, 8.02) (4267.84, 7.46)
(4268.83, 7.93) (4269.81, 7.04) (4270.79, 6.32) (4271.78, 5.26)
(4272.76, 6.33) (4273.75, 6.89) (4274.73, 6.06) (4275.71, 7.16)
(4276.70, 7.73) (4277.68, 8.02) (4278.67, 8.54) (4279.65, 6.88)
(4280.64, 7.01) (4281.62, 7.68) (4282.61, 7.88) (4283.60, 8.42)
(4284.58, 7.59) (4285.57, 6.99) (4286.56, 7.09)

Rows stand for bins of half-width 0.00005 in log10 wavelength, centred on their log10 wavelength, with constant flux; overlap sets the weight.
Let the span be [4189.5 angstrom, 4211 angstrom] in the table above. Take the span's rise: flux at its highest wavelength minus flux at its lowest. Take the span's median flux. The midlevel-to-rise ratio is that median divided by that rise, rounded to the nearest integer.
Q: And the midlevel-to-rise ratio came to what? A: -19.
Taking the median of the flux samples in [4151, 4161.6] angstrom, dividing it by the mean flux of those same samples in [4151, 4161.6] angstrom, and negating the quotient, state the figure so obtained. -0.98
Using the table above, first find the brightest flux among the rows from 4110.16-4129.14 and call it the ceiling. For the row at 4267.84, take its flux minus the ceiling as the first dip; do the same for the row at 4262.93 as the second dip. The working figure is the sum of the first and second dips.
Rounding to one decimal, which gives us -2.7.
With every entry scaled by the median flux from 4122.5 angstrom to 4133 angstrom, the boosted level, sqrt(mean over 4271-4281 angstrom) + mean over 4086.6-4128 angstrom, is 1.92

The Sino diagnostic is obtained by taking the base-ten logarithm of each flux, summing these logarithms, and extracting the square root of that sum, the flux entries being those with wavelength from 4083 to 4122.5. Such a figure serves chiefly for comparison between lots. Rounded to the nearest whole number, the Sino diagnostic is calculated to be 6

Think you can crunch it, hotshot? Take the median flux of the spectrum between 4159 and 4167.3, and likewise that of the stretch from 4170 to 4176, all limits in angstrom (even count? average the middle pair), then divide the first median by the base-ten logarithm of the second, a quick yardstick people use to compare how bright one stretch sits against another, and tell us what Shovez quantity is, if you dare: 9.5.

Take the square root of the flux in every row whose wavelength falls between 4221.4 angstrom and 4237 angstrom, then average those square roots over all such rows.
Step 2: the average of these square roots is 2.67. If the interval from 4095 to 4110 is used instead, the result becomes 2.64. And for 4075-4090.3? 2.76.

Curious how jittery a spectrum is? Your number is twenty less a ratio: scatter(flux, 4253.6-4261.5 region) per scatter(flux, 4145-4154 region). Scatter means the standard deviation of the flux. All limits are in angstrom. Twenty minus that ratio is 18.2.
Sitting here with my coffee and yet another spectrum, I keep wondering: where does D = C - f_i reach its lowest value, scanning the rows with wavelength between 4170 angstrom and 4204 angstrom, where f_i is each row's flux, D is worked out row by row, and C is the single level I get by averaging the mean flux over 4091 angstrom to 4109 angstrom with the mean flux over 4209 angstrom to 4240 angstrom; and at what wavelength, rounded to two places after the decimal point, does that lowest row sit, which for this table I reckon 4192.84 angstrom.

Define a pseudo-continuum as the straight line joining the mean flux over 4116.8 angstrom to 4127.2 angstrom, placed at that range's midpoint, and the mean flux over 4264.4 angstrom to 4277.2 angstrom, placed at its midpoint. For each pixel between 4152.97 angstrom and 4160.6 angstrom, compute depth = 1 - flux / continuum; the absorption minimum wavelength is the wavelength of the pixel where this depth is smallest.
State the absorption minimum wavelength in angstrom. 4160.15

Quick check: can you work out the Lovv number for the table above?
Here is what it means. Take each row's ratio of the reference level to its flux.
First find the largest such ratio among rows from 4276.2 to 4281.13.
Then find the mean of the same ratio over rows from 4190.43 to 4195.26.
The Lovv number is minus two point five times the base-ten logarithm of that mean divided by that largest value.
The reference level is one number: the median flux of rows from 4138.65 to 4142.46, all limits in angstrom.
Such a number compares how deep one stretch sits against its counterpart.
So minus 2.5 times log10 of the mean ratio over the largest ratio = 0.20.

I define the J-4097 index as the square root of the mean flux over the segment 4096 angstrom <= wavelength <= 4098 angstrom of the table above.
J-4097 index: 2.72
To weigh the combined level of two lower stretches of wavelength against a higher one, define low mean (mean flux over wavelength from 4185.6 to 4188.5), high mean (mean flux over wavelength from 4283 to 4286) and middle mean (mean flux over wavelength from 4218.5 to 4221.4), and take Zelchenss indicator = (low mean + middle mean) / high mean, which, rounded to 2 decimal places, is 2.10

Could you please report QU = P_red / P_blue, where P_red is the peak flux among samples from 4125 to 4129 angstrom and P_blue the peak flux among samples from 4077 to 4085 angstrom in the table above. 0.97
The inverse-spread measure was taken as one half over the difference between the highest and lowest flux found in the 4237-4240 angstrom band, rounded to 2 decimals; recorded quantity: 2.78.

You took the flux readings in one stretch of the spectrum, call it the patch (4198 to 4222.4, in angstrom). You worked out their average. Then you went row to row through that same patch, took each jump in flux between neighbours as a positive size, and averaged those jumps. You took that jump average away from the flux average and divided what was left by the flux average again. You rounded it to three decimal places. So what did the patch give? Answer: 0.948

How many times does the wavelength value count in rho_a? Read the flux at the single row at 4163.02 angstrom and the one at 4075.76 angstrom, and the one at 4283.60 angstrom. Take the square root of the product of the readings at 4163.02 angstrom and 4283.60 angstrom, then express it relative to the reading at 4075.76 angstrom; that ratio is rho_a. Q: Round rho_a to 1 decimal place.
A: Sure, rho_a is 1.3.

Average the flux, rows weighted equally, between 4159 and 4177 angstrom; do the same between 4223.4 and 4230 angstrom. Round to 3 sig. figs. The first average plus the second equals 14.2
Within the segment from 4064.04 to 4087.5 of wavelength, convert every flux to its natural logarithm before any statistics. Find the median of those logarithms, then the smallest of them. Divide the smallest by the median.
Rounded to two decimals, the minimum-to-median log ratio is 0.88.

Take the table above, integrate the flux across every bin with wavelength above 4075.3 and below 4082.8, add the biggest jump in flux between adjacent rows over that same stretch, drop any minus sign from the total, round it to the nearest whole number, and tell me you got 55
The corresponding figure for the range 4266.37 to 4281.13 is 107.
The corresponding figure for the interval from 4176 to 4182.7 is 55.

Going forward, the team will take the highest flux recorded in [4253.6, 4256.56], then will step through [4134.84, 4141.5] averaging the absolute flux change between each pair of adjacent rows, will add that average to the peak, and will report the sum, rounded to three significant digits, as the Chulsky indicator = 8.15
